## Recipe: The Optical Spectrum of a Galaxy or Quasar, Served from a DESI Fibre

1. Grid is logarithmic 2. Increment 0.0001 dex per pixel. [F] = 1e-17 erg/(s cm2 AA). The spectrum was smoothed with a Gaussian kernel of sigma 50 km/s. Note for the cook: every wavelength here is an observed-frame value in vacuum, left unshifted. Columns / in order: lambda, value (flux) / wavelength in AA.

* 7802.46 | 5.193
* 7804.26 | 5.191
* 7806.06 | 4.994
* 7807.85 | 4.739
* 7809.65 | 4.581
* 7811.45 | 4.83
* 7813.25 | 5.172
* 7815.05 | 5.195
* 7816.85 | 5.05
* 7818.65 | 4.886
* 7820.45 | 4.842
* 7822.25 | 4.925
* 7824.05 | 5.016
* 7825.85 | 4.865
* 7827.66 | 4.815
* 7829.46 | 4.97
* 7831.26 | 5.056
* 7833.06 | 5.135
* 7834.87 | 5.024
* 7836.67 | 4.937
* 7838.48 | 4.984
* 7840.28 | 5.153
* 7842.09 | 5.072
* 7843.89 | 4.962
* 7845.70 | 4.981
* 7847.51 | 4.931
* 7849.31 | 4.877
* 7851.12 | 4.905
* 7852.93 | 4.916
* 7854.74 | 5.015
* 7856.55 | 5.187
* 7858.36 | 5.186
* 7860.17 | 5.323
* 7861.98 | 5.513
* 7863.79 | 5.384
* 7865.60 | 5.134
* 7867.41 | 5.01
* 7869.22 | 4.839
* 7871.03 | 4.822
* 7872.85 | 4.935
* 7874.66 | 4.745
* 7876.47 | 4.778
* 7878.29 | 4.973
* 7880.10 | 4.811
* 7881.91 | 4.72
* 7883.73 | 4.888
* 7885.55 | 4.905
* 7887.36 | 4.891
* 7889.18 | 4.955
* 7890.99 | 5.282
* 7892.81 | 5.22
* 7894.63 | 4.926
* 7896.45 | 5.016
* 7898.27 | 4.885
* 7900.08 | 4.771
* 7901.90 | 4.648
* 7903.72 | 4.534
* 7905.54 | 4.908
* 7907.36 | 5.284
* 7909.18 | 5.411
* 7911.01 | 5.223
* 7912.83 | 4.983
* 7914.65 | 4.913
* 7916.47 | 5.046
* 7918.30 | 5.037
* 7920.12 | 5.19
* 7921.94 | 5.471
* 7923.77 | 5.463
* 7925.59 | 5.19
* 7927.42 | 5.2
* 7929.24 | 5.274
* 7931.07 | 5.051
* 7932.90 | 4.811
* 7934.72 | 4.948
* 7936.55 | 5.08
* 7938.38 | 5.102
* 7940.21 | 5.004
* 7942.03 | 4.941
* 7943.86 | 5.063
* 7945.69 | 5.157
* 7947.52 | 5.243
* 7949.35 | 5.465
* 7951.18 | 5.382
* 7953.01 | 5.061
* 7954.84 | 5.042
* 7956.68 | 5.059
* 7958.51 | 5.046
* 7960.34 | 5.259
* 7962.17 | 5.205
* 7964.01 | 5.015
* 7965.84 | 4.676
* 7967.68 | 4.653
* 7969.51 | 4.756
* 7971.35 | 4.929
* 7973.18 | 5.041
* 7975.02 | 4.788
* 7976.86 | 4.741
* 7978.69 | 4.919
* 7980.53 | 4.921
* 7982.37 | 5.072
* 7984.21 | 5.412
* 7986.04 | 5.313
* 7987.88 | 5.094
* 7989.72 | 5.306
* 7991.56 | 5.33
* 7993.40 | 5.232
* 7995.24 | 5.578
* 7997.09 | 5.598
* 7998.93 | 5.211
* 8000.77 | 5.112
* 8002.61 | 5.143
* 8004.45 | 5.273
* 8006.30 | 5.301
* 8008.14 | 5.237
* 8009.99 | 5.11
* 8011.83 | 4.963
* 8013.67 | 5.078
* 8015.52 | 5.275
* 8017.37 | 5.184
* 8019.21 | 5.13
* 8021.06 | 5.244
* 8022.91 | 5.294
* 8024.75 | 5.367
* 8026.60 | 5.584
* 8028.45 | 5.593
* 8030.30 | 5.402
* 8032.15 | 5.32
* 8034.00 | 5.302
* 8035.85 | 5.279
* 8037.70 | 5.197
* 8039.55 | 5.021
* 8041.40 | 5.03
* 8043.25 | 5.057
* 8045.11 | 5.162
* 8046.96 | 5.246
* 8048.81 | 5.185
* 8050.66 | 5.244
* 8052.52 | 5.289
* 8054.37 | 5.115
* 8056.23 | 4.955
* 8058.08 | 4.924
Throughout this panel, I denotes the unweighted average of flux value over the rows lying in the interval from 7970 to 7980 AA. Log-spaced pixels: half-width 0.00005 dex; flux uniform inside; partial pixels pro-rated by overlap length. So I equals 4.9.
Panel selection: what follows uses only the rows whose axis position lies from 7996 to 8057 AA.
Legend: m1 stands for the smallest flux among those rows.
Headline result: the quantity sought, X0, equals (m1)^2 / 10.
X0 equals 2.46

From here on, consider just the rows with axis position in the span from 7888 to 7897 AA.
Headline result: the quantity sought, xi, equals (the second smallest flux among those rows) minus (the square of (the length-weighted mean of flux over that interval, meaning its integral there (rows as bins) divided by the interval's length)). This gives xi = -21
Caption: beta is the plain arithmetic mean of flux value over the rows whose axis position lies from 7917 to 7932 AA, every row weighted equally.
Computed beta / 5.23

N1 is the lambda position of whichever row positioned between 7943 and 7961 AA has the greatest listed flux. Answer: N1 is 7949.35 AA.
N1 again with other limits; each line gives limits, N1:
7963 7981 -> 7973.18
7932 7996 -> 7995.24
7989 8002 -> 7997.09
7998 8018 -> 8006.30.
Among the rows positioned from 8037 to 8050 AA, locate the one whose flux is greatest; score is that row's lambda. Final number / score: 8046.96 AA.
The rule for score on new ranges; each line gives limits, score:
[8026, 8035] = 8028.45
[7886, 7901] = 7890.99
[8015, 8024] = 8022.91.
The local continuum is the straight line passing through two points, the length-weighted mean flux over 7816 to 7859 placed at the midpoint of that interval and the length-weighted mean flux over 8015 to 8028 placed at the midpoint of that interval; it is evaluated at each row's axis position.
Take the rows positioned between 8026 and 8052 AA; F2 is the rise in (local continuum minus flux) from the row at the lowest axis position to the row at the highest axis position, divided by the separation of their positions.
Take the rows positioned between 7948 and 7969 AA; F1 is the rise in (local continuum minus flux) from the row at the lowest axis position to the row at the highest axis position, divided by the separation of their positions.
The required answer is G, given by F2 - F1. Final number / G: -0.03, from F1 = 0.046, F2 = 0.016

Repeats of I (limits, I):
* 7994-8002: 5.4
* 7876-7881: 4.9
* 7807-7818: 4.9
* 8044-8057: 5.2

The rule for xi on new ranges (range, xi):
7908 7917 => -21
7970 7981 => -19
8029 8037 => -23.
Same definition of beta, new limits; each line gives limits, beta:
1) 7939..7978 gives 5.03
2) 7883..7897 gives 5.01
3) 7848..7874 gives 5.07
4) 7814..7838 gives 4.98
